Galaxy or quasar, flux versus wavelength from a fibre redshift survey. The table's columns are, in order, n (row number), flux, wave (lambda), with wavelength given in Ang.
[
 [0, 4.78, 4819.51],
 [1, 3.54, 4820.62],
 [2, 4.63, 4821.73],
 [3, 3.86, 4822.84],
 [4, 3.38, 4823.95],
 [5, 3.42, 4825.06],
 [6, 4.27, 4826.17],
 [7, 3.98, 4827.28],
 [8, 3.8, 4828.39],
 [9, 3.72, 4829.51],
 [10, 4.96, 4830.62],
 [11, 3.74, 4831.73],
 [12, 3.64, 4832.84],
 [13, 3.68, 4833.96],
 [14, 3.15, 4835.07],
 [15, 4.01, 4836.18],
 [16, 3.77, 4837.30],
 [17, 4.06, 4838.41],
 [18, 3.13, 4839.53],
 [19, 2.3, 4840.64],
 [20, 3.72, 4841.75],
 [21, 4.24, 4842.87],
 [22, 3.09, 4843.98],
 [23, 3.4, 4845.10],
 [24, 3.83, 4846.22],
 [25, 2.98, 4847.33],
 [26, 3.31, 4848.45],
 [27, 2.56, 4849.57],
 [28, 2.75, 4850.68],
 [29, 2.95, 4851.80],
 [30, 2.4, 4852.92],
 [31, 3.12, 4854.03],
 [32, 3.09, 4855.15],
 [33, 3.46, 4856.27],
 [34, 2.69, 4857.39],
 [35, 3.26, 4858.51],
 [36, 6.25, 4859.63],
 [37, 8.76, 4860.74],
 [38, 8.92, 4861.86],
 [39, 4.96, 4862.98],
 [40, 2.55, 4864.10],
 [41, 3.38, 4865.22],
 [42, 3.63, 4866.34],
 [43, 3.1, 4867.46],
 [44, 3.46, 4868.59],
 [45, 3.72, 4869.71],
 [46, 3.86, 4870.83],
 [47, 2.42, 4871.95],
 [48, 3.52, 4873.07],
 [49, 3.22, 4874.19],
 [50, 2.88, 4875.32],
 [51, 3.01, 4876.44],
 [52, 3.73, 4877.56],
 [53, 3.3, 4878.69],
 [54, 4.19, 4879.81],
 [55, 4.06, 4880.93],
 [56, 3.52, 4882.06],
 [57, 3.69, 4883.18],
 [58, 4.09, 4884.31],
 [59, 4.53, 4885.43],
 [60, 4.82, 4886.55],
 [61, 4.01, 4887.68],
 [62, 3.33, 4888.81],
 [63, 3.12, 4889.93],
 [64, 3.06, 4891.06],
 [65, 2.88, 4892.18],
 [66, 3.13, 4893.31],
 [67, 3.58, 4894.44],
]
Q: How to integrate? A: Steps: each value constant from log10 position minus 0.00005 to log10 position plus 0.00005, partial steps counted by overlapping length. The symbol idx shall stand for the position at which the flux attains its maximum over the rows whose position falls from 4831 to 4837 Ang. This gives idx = 4836.18 Ang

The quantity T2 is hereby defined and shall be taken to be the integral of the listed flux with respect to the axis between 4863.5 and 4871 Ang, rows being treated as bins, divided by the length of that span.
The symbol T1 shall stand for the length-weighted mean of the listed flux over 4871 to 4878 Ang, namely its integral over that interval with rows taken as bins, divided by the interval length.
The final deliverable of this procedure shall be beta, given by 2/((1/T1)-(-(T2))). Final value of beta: 0.54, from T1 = 3.16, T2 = 3.37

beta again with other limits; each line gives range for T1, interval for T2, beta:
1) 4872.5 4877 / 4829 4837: 0.48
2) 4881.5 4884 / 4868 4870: 0.52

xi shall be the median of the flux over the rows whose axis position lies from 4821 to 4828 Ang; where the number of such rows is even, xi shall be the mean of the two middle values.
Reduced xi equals 3.9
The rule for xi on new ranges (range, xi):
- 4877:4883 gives 3.7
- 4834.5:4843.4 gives 3.7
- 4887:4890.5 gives 3.3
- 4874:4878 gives 3.1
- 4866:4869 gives 3.5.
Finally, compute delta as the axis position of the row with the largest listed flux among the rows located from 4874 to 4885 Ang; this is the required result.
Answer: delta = 4879.81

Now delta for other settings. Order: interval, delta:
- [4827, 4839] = 4830.62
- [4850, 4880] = 4861.86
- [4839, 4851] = 4842.87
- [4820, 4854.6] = 4830.62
